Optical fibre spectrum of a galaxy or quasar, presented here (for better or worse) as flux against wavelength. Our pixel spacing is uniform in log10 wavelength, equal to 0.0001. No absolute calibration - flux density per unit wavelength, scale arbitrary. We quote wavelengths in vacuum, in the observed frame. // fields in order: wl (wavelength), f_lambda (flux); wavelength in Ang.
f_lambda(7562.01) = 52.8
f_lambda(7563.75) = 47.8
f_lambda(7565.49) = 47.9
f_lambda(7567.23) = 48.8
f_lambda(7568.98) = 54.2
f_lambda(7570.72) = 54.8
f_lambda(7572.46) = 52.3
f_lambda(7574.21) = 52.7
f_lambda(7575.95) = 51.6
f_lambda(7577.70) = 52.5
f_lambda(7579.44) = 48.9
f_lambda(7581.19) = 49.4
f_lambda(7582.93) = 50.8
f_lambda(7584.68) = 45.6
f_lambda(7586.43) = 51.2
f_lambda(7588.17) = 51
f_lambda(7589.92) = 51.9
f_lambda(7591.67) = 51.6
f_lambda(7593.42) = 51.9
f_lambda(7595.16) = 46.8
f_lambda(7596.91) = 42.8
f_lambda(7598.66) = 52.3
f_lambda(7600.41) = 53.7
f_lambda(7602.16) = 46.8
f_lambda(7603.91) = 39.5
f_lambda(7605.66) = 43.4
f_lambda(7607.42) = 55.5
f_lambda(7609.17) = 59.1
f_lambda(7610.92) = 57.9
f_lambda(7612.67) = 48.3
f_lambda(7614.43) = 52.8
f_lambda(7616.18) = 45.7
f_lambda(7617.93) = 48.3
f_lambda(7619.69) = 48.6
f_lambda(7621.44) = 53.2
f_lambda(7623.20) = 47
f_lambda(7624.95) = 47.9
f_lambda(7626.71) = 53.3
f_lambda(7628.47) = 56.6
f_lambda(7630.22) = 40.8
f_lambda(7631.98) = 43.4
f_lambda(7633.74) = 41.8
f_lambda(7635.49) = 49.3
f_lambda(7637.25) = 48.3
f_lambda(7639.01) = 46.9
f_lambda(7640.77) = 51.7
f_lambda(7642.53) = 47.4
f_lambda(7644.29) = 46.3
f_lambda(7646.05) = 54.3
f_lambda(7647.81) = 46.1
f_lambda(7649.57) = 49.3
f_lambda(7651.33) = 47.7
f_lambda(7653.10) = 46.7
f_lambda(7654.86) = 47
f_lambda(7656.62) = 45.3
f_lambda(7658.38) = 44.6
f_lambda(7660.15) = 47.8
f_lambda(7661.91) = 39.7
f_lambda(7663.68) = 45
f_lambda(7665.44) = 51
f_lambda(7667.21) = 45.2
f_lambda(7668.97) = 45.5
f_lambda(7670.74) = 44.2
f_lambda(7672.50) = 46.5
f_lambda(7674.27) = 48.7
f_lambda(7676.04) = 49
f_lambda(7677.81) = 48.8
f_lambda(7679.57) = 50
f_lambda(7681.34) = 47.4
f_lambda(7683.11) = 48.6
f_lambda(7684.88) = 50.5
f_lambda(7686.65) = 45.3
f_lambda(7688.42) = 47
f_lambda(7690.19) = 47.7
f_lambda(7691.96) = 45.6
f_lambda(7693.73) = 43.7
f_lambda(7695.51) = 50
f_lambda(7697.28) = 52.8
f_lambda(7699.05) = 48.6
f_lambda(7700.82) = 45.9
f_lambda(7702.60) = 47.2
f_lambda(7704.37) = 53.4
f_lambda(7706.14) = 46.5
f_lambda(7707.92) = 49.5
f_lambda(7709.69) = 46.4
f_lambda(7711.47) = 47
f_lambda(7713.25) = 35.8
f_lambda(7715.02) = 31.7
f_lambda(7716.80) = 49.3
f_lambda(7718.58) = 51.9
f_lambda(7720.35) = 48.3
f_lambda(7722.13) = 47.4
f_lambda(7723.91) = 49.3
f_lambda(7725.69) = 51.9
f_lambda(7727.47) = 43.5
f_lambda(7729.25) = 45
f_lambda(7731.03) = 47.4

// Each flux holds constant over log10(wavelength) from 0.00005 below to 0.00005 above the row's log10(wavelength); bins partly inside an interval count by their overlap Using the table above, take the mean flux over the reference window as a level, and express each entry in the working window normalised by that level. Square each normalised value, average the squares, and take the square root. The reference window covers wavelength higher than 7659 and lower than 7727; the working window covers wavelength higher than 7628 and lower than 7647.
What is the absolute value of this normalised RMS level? 1.02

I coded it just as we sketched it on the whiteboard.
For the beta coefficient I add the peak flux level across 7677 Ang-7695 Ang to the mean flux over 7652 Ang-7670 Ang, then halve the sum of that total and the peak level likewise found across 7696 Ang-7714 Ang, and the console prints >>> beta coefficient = 74.8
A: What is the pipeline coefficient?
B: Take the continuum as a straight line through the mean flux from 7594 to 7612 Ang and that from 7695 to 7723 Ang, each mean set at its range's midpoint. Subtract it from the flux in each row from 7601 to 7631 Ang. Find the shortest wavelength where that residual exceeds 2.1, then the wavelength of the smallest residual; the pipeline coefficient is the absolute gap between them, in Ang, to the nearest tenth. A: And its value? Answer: 3.5 Ang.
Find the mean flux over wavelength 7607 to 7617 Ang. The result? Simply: 53.2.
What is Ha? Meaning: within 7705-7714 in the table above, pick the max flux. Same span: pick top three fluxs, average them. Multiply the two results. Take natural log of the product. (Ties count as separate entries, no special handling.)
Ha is 7.77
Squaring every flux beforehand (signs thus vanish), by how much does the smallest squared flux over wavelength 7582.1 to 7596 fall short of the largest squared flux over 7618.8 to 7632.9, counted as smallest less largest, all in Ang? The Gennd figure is -1124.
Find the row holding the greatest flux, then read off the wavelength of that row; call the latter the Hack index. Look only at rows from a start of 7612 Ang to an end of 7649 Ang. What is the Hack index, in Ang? 7628.47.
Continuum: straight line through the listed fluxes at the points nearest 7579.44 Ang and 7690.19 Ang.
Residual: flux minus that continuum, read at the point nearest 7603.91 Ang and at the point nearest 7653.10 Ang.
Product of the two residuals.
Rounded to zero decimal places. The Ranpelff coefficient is 13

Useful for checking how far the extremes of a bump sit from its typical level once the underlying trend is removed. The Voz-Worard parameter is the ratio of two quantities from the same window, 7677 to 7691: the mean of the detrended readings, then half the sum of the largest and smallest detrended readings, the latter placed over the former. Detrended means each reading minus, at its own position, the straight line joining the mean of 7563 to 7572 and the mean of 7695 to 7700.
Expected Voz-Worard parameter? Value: 1.1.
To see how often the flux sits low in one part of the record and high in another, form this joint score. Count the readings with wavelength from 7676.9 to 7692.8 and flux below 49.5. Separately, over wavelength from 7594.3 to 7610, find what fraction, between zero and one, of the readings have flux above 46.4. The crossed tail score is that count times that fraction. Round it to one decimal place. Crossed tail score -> 4.7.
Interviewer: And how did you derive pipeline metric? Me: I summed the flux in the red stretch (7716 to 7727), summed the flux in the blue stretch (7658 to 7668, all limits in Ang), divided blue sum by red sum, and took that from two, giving 1.08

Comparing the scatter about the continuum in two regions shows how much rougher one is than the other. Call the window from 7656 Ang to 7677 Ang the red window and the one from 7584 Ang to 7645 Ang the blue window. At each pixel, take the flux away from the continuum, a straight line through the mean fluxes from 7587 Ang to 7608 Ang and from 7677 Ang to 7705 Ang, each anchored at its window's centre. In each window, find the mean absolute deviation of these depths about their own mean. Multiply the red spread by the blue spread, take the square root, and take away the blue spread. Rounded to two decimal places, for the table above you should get -0.95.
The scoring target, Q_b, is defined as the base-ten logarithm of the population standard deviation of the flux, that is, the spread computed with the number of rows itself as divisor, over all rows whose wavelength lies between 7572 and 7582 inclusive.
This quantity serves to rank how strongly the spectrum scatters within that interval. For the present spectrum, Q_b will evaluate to 0.18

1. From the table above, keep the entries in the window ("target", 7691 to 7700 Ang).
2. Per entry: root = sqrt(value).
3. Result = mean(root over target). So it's 6.93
